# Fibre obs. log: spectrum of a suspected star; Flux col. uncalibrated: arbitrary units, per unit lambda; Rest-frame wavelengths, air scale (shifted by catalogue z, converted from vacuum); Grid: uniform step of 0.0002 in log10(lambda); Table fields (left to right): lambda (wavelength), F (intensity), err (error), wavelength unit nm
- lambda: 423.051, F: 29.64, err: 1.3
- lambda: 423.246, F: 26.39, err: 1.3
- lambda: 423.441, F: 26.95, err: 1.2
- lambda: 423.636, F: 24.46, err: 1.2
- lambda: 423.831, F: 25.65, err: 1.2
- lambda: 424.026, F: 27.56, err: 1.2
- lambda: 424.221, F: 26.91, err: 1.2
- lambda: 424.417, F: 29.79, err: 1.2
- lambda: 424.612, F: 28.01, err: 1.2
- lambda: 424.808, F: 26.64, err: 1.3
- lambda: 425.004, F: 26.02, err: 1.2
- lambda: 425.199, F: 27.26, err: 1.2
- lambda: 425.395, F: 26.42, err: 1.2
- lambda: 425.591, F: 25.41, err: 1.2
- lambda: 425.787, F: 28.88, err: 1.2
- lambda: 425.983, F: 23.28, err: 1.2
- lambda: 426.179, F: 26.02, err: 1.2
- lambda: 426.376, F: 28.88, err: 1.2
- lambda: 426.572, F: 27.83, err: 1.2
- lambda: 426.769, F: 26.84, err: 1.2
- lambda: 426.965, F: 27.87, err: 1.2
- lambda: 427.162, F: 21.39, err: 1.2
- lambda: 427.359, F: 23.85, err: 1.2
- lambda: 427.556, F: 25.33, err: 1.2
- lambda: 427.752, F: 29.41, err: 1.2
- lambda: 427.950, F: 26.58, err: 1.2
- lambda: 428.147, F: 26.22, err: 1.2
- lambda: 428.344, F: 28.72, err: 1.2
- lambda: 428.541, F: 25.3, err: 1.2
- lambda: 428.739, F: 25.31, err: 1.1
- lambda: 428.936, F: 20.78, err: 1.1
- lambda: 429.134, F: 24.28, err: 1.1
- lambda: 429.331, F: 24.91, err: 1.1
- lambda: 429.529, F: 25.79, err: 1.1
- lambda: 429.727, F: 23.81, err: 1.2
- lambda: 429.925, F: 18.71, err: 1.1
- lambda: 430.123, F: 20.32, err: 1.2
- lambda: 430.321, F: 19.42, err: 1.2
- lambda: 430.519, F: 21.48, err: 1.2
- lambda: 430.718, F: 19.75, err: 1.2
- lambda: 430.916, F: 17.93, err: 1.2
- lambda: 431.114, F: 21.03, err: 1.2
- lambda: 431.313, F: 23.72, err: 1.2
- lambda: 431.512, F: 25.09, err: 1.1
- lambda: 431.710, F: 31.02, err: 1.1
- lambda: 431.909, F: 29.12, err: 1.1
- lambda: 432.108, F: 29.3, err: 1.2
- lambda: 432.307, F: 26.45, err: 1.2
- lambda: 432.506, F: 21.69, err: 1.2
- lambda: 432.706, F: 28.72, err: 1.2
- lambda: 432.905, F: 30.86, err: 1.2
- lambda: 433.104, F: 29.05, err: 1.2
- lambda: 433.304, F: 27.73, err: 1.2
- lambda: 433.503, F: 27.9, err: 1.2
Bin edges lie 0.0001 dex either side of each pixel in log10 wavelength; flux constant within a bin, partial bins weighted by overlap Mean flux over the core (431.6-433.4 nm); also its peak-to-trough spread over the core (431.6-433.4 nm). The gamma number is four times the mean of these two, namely 75.1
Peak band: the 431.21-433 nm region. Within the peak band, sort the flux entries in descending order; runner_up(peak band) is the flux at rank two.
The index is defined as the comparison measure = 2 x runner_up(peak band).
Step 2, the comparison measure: 61.7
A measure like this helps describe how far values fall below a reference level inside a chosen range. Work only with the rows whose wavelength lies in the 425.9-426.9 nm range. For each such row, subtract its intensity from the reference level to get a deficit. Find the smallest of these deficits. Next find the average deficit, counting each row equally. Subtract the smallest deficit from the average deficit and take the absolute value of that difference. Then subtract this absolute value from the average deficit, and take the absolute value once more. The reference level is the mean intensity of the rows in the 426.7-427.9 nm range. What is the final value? 3.10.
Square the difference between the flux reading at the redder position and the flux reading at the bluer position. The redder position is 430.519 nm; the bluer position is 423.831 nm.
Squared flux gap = 17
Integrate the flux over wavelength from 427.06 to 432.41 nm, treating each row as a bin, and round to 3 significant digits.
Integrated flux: 130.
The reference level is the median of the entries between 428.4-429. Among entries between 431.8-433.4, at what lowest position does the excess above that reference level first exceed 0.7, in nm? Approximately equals 431.909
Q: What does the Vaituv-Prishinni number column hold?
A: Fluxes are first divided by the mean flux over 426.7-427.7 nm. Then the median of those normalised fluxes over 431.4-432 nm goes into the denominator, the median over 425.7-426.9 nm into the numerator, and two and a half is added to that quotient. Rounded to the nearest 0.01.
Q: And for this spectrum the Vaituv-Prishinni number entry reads 3.44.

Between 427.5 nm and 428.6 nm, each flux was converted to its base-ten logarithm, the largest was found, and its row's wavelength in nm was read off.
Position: 427.752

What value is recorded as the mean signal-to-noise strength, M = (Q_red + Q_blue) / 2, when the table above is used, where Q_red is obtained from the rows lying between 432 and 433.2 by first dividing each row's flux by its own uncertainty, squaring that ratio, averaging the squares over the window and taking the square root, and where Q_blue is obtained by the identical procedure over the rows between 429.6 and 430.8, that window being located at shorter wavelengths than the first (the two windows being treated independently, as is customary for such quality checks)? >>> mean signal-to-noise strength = 20.3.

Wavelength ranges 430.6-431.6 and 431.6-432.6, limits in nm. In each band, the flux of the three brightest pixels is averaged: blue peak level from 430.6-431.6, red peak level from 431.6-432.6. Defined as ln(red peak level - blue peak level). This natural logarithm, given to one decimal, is 1.9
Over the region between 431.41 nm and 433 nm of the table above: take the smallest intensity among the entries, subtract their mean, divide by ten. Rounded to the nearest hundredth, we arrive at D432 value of -0.61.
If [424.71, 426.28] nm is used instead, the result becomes -0.30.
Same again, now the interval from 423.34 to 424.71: -0.26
